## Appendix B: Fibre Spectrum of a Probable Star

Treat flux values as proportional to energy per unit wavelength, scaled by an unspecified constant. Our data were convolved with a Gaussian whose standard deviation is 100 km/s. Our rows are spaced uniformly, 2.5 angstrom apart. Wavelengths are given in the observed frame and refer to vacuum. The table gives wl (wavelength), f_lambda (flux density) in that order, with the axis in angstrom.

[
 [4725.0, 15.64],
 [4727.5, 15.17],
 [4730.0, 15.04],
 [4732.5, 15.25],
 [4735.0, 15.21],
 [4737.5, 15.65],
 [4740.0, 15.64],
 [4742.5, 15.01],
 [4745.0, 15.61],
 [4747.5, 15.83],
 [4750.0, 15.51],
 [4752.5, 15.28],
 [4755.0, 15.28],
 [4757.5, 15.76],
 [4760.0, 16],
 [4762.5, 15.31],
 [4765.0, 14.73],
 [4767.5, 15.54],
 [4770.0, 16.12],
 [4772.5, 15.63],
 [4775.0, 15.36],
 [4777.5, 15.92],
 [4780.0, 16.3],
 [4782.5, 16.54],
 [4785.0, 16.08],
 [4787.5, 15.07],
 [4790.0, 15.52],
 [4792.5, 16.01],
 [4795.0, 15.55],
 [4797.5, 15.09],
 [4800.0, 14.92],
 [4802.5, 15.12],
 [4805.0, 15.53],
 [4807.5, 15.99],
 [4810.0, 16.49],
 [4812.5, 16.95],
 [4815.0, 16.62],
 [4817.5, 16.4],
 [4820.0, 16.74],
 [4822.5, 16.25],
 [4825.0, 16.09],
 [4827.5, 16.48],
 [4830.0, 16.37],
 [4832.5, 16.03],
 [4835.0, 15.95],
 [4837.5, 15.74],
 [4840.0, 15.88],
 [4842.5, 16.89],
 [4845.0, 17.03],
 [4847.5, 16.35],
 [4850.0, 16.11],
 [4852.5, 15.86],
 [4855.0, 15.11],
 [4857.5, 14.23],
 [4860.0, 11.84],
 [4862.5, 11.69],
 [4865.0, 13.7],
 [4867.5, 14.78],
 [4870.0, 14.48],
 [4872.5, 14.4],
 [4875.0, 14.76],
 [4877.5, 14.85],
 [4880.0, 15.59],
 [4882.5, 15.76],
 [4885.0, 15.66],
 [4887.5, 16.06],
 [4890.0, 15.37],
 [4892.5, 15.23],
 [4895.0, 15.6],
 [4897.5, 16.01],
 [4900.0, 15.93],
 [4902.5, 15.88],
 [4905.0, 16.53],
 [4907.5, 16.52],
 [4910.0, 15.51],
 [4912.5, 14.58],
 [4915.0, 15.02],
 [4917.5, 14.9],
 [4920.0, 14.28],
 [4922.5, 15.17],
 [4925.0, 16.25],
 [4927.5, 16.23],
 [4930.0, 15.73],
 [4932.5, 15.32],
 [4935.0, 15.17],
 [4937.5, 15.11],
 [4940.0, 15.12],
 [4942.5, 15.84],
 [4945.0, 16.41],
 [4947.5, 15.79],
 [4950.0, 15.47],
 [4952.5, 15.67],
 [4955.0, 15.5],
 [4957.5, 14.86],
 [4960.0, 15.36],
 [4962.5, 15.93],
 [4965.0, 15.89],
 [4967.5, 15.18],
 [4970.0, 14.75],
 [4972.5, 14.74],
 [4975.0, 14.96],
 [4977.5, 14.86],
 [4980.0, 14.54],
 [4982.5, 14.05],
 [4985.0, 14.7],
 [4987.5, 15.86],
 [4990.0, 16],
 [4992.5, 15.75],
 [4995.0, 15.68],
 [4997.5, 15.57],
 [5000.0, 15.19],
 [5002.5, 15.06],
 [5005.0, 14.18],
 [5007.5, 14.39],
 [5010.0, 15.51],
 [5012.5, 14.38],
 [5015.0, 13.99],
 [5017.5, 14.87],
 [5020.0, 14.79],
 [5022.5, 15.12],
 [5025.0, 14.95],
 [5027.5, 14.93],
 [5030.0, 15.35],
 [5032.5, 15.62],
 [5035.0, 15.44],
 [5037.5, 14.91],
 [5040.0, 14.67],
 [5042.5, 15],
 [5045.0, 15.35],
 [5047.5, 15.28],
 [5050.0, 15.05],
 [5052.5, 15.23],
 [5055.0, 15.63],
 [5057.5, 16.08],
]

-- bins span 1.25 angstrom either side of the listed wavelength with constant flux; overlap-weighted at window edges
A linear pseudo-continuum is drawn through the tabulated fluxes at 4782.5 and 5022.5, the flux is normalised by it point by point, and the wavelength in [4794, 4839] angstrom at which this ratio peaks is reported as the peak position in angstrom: 4812.5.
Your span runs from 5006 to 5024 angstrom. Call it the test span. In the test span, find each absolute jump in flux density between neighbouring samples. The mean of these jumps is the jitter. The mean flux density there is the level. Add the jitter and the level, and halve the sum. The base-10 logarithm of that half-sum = 0.886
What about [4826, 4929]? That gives 0.900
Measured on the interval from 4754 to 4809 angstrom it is 0.905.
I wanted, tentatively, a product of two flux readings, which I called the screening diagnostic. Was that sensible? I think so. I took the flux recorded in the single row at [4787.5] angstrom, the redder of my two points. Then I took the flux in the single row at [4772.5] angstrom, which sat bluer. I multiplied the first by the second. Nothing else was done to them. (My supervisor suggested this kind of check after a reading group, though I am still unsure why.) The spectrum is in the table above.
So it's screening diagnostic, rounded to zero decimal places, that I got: 236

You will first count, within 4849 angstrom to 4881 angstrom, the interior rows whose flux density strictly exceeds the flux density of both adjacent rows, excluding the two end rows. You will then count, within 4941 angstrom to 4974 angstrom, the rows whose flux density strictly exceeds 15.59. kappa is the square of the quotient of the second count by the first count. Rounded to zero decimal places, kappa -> 36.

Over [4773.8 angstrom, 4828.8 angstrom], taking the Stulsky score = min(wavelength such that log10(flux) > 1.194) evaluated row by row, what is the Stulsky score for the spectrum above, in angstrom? 4777.5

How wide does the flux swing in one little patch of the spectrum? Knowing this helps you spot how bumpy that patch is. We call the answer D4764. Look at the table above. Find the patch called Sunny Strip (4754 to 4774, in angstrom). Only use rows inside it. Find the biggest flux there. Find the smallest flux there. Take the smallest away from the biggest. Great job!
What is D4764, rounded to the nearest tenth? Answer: 1.4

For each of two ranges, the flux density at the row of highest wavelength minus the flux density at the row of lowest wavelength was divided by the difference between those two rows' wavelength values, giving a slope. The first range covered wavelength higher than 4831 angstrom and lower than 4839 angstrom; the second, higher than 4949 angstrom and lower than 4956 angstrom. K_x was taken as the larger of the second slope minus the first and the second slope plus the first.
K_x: 0.06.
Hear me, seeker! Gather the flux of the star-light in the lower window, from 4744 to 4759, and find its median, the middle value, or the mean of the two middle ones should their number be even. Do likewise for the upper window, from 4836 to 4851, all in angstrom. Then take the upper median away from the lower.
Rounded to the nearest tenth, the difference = -0.7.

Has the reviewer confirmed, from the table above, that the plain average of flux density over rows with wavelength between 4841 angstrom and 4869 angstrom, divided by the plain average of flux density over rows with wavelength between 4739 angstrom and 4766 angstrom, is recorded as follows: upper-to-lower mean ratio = 0.96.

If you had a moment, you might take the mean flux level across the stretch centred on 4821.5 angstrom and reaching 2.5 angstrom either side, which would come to 16.5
